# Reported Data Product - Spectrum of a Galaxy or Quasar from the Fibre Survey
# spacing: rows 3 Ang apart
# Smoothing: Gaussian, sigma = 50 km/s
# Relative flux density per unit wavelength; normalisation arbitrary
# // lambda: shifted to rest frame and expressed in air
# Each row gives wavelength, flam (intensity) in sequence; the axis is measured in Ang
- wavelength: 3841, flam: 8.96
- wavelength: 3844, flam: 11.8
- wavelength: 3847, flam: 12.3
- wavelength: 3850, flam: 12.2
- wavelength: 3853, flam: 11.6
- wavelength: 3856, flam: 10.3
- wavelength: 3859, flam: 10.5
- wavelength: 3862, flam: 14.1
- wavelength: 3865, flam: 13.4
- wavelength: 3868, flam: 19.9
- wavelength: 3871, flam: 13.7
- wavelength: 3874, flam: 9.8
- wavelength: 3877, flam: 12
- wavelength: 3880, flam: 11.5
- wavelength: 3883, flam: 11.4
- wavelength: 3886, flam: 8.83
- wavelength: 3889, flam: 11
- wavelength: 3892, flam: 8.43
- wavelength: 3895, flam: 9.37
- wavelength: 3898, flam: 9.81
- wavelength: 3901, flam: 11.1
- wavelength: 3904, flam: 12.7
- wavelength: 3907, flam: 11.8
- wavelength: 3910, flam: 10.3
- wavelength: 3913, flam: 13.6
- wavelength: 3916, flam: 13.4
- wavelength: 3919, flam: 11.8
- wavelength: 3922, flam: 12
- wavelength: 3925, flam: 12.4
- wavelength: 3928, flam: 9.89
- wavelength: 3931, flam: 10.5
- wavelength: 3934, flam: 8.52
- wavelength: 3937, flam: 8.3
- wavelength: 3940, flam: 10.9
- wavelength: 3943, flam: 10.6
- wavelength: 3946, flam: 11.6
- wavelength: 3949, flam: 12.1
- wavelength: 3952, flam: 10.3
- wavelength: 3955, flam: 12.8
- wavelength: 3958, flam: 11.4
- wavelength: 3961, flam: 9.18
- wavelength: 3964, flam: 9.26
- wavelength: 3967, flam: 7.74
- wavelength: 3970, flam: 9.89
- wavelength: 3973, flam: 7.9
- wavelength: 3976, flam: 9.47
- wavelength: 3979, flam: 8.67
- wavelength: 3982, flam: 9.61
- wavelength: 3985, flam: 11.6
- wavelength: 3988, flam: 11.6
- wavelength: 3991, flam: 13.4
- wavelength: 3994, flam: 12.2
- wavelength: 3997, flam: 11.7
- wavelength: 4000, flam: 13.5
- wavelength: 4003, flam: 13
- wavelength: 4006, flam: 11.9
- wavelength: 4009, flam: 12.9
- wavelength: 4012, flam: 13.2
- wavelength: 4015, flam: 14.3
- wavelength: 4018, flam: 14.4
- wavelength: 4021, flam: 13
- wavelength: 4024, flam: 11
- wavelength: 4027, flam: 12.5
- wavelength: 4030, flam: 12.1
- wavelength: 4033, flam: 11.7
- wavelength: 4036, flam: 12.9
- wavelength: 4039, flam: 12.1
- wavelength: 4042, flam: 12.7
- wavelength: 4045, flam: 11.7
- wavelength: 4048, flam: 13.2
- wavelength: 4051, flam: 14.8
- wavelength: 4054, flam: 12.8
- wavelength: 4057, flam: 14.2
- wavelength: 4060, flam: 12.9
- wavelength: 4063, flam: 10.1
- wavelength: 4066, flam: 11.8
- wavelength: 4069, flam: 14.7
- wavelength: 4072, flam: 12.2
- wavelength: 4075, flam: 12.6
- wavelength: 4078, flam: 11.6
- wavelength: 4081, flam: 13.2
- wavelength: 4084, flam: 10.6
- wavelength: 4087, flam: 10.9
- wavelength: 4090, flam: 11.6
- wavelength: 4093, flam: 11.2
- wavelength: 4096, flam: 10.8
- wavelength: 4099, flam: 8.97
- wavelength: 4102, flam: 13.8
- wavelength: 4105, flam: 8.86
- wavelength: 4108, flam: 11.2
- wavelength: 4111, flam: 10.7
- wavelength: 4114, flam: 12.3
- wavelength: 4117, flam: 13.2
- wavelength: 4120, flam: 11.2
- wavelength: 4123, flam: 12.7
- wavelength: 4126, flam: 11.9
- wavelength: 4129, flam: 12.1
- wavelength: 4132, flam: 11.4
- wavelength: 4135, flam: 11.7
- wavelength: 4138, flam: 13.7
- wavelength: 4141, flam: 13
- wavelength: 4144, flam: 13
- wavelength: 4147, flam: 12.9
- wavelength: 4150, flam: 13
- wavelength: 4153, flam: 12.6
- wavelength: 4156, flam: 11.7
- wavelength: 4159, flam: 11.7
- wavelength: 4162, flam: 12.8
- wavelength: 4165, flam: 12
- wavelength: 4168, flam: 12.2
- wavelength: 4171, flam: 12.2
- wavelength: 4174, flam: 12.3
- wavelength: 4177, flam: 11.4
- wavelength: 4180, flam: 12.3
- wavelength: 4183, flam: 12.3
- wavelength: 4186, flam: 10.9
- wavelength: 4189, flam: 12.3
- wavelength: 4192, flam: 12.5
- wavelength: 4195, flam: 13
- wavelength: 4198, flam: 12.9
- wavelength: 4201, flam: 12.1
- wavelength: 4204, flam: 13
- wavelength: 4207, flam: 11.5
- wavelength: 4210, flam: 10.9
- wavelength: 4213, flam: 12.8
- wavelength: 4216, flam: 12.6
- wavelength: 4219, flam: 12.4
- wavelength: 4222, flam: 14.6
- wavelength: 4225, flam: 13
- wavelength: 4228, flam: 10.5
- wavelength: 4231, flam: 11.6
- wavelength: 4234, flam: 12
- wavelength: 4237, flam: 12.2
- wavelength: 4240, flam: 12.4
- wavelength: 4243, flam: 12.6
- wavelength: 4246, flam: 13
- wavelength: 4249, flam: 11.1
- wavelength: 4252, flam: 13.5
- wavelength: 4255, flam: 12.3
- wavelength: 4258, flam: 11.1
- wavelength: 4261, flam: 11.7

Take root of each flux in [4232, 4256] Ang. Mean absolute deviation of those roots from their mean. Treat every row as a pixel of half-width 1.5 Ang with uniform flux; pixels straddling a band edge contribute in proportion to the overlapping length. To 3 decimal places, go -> 0.069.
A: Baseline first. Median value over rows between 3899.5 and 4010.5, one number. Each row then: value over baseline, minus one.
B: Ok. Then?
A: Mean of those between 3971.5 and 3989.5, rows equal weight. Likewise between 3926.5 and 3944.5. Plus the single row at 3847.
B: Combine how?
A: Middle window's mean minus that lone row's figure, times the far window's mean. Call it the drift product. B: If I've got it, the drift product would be 0.033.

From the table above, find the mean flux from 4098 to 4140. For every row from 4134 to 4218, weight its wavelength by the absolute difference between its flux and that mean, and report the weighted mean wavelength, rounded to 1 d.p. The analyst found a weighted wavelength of 4174.3 Ang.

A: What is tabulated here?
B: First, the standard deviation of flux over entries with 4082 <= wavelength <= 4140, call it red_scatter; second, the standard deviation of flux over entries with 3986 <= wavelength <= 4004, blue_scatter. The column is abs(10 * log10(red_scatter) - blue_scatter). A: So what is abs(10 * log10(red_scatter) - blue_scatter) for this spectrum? 0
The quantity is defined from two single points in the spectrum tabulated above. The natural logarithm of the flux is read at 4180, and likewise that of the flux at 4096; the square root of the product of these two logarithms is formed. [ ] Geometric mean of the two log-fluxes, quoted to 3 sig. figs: 2.44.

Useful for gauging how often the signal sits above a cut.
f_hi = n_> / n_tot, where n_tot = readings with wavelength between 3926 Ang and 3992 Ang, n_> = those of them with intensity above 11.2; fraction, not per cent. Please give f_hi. 0.32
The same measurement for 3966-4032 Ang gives 0.68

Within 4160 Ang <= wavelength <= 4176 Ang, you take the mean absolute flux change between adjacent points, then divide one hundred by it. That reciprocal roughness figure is 364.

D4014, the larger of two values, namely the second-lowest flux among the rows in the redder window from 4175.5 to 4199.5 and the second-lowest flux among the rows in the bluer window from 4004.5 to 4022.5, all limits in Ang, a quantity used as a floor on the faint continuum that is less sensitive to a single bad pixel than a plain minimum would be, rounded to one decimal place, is 12.9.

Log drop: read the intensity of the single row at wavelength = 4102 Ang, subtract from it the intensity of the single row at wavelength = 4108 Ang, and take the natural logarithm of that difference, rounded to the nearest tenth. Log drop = 1.0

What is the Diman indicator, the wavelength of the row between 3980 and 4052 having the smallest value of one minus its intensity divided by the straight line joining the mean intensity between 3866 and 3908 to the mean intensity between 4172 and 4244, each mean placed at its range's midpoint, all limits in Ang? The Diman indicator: 4051 Ang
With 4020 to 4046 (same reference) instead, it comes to 4021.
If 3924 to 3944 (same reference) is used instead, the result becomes 3925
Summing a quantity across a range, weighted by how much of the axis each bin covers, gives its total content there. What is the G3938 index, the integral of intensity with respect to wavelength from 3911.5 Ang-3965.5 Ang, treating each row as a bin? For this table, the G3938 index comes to 596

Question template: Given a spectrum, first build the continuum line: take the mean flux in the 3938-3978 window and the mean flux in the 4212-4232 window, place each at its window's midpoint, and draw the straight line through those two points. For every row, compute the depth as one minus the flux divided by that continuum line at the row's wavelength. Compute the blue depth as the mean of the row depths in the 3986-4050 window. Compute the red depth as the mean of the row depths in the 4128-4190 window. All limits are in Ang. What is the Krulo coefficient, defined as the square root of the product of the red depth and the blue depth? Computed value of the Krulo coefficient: 0.067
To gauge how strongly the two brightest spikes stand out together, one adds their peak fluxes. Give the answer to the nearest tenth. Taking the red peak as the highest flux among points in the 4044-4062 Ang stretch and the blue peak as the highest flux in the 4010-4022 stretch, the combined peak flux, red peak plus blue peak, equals 29.2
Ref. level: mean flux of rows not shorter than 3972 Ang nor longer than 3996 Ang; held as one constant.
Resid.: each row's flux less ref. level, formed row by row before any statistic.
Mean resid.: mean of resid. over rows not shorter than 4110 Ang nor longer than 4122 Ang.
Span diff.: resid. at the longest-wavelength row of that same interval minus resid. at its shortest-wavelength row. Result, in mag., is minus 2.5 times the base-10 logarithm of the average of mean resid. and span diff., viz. 0.1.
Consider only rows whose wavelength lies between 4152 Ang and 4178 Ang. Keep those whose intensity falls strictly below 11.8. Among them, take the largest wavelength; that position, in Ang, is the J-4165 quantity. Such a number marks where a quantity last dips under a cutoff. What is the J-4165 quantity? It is 4177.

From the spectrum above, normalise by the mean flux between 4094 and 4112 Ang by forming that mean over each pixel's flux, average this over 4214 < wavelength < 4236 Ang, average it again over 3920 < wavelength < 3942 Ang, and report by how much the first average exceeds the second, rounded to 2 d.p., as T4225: -0.18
